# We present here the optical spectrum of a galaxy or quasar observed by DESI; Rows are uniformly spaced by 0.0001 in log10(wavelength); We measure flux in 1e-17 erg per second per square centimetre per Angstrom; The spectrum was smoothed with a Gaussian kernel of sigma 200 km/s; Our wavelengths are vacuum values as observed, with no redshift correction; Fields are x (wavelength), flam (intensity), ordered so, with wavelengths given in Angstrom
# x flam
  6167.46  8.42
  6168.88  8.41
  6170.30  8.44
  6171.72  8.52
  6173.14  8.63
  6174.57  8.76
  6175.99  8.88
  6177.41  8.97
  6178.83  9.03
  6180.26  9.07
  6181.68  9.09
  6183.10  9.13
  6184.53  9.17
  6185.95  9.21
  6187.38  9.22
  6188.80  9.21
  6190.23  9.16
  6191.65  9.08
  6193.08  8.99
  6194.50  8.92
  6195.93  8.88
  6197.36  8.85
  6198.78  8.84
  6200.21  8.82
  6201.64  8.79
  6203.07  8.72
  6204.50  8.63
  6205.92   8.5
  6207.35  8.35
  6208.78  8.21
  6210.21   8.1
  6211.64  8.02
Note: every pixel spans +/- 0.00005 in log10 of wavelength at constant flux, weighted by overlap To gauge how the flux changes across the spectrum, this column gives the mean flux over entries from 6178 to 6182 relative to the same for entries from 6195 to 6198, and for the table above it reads 1.02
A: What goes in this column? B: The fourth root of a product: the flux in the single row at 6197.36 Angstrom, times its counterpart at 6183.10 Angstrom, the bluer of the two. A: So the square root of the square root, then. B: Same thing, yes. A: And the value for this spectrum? 3.00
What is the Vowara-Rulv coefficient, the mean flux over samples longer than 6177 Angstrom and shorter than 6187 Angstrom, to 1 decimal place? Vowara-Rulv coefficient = 9.1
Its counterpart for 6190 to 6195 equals 9.0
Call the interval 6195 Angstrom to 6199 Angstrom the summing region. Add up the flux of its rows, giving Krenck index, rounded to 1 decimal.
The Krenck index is 26.6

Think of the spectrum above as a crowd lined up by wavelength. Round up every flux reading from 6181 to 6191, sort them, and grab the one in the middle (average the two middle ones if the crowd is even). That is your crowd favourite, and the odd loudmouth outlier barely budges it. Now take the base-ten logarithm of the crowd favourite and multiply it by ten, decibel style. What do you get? 9.62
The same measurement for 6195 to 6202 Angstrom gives 9.46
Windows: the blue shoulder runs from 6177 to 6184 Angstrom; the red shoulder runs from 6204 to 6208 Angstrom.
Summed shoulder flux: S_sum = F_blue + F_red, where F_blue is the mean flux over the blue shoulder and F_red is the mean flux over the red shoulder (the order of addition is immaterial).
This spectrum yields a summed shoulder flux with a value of 17.6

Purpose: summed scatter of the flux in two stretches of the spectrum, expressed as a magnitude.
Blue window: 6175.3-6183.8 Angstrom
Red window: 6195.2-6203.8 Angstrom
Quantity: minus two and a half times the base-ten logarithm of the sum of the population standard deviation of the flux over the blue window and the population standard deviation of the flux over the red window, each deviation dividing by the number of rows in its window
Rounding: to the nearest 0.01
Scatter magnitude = 2.18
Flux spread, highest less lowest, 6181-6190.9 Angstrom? 0.1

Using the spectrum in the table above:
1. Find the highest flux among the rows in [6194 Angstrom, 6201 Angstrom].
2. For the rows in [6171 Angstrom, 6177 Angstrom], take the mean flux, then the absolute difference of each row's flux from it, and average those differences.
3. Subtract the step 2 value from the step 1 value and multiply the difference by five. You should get 44.0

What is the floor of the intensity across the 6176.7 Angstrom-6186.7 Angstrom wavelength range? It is 8.97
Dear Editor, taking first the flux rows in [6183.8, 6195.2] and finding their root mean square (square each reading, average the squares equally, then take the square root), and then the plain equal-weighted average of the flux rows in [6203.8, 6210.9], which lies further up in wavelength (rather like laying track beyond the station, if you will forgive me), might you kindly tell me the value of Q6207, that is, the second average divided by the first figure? 0.92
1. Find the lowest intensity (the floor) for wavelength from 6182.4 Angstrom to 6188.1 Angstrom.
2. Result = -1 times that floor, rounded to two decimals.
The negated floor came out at -9.13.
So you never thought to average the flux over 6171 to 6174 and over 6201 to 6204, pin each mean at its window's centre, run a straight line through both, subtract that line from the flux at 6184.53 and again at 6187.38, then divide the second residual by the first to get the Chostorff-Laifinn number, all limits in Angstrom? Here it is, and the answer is 1.06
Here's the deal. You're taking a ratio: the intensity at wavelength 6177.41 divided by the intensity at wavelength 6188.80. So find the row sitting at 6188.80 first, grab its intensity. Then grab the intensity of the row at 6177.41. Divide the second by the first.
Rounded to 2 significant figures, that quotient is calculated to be 0.97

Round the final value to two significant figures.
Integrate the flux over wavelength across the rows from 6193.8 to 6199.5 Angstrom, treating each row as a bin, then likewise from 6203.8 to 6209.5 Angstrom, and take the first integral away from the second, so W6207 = -2.5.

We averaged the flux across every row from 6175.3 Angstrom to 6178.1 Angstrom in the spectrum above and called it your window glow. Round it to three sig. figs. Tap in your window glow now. 8.93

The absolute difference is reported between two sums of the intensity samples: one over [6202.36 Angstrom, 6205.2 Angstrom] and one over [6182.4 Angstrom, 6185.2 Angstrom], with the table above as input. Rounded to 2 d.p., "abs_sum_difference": 0.95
